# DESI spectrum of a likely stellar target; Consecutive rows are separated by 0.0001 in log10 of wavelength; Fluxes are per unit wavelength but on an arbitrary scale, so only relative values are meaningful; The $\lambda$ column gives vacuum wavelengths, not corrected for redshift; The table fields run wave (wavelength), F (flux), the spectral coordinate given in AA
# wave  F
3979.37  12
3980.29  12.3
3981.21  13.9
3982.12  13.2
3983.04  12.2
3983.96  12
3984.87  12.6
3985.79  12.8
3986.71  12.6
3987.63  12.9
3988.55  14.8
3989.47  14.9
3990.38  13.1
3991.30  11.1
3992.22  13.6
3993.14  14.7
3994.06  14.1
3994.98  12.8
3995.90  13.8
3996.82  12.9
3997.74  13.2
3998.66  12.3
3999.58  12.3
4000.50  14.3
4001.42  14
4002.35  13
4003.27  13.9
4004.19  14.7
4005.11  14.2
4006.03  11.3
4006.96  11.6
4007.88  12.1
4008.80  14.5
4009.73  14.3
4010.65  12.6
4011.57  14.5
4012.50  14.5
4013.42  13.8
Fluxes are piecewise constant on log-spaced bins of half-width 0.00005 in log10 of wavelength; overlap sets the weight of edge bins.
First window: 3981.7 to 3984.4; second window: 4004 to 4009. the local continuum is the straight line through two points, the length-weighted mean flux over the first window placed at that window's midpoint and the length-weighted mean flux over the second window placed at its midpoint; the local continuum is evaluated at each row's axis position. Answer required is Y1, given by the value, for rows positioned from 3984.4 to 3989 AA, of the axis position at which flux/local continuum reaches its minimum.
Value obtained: 3986.71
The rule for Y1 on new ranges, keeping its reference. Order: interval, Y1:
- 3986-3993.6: 3991.30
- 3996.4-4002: 3999.58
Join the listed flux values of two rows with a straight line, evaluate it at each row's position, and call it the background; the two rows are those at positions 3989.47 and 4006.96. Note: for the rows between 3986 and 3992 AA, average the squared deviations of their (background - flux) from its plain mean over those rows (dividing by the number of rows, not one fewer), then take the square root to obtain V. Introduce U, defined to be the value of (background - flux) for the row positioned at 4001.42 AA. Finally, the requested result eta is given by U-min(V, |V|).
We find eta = -3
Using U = -1.4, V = 1.27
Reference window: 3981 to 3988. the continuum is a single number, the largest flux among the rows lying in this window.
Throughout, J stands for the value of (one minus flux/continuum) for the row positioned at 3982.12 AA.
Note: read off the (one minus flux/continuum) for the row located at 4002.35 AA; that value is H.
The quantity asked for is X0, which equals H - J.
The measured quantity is 0.01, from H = 0.06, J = 0.05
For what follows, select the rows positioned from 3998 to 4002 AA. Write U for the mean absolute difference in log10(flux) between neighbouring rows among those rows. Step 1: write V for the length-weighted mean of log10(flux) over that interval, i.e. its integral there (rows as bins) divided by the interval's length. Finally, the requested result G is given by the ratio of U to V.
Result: 0.022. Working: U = 0.025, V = 1.12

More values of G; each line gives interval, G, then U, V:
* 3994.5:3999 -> 0.023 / 0.026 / 1.11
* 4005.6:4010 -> 0.026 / 0.029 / 1.10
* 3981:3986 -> 0.017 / 0.018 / 1.11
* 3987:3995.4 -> 0.041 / 0.047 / 1.13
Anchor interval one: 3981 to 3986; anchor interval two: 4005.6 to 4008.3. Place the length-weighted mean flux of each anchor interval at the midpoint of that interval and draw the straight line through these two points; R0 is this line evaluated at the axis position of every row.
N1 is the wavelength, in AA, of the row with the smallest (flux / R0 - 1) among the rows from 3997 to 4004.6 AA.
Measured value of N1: 3998.66 AA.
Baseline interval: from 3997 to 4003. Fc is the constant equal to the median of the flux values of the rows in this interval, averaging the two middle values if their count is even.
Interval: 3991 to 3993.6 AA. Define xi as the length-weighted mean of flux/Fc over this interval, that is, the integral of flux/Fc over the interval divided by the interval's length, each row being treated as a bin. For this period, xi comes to 1.01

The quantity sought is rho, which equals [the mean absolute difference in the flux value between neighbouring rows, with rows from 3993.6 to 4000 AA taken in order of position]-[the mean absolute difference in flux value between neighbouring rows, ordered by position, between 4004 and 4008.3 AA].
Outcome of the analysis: -0.32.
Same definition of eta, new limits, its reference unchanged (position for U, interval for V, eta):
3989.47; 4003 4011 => -1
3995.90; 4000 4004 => -1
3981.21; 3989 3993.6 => 1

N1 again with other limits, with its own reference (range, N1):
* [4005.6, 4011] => 4006.03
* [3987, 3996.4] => 3991.30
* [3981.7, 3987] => 3983.96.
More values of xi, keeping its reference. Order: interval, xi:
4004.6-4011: 0.99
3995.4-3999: 1.00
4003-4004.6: 1.10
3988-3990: 1.12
